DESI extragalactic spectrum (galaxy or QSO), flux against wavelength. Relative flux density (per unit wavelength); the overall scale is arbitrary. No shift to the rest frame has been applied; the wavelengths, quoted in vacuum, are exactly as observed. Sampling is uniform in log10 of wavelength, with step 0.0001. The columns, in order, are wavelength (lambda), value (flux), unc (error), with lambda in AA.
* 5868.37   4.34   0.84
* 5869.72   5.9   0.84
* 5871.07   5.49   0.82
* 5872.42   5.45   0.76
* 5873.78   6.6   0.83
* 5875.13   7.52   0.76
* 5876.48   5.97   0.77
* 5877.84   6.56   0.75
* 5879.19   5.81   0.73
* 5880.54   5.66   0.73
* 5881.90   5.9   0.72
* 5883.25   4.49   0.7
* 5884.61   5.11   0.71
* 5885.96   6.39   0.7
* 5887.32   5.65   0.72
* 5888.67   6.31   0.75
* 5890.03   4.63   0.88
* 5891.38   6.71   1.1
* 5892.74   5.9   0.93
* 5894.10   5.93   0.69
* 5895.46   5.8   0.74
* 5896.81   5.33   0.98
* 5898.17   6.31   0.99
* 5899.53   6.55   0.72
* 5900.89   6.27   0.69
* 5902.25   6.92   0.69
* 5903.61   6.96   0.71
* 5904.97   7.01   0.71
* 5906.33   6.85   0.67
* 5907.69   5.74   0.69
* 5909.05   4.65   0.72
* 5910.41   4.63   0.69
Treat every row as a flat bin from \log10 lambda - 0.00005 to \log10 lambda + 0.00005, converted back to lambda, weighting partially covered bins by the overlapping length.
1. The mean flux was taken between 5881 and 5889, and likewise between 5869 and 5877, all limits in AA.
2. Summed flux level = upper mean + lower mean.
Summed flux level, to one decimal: 11.8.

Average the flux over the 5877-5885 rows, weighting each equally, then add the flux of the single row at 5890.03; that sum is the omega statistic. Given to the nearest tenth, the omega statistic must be 10.2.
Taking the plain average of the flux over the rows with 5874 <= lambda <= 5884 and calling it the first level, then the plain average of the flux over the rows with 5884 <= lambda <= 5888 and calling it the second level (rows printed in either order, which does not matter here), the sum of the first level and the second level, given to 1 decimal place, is 11.7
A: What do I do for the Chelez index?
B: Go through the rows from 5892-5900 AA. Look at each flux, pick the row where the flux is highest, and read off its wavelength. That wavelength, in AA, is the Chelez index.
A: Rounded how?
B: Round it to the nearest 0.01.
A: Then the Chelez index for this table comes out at 5899.53 AA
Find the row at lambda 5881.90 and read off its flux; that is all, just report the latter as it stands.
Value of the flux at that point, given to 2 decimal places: 5.90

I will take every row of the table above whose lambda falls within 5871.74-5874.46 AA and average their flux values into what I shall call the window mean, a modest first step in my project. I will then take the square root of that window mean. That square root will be 2.45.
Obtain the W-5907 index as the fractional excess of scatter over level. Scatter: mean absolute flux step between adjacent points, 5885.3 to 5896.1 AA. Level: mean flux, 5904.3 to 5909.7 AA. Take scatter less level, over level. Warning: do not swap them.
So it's -0.856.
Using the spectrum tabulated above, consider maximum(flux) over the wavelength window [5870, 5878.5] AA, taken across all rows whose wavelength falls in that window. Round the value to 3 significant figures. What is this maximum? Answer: 7.52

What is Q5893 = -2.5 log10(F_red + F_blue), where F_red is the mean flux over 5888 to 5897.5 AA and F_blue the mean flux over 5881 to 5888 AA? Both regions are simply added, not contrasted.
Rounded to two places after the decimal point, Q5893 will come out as -2.63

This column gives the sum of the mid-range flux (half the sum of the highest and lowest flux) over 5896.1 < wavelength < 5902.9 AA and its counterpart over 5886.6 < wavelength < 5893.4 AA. 11.8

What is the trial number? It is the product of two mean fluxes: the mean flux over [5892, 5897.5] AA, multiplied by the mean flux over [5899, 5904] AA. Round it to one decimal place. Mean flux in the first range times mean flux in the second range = 38.3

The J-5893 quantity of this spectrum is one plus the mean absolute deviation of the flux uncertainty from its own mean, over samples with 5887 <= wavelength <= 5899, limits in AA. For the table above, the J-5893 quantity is 1.12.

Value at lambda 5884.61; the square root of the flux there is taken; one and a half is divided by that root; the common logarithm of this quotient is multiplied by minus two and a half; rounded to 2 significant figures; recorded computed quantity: 0.45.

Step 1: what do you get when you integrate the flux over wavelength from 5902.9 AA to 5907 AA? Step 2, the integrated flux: 28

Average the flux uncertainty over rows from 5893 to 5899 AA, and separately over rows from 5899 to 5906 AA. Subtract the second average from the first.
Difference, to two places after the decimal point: 0.15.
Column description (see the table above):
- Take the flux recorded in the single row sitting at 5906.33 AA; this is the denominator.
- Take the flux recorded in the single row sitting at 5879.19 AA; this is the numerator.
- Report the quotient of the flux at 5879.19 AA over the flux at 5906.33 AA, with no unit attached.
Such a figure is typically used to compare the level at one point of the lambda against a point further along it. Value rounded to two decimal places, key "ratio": 0.85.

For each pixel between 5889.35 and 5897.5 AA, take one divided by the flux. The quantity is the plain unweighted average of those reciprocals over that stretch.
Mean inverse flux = 0.177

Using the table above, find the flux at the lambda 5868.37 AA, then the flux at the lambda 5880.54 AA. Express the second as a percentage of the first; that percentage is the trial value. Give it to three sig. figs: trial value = 130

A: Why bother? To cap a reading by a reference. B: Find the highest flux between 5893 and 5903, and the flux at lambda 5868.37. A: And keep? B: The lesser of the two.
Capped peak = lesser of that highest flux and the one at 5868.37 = 4.3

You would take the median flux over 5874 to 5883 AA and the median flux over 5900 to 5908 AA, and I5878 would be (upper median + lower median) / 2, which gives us 6.41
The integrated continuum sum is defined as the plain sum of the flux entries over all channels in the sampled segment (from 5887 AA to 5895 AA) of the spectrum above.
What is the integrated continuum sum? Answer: 35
